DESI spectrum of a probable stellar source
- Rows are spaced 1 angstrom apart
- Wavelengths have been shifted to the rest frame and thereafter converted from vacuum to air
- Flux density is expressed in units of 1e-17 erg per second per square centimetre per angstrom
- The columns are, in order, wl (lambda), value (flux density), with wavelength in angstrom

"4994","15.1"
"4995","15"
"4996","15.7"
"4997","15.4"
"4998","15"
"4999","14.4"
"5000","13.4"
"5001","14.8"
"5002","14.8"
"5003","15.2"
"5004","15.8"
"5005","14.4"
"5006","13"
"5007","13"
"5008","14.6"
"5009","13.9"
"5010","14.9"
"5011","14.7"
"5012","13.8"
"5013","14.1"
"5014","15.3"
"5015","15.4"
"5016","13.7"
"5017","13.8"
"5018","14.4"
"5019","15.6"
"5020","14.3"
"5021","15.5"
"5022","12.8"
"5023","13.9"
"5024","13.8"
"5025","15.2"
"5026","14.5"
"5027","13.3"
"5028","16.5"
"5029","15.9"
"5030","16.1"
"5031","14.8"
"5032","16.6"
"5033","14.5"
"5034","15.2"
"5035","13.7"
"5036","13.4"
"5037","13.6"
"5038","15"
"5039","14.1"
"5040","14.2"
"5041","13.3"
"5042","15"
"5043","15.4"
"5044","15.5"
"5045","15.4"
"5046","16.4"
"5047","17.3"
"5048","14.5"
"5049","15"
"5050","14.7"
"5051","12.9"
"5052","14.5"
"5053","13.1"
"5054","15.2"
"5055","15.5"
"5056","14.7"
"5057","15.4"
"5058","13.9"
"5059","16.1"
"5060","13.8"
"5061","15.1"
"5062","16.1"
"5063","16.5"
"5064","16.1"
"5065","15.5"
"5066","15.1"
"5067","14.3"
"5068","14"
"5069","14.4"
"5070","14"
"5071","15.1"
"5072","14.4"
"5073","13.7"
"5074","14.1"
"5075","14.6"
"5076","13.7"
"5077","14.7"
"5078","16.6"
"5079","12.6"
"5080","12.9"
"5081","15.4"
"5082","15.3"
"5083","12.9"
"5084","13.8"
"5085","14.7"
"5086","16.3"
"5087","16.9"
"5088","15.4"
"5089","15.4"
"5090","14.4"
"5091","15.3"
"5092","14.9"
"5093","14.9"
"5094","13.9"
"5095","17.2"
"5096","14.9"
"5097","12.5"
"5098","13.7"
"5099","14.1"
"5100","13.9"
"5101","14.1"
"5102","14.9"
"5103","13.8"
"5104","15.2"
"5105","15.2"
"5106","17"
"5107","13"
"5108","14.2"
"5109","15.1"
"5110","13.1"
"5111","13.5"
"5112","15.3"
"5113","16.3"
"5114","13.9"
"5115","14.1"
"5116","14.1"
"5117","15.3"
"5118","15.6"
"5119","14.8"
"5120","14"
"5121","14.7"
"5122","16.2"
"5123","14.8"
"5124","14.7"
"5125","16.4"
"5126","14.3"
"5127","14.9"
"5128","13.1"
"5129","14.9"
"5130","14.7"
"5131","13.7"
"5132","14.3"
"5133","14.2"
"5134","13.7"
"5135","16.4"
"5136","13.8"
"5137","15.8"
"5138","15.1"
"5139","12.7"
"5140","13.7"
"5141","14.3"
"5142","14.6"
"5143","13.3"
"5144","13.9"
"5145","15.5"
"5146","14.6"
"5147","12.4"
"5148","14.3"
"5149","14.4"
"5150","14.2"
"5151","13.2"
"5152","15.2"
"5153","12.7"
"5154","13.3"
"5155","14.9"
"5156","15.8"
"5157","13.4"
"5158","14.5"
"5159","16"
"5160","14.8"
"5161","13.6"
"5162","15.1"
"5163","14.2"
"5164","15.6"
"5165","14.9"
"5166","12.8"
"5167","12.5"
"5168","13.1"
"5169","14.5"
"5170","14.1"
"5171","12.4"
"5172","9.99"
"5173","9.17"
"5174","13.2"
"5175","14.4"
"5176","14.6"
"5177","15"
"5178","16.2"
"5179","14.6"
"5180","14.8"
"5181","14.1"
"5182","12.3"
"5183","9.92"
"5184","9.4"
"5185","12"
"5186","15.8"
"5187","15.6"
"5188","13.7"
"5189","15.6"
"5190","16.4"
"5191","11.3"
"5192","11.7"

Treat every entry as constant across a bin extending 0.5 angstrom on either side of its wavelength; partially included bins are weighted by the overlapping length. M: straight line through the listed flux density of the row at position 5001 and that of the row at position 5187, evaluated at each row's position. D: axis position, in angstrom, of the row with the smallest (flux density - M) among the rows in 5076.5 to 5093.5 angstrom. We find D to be 5079 angstrom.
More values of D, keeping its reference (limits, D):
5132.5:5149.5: 5147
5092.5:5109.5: 5097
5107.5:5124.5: 5110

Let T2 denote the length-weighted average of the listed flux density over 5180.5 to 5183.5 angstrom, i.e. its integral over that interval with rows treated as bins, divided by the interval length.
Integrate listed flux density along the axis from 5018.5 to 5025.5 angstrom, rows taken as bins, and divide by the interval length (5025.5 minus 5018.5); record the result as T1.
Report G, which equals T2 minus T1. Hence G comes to -2.3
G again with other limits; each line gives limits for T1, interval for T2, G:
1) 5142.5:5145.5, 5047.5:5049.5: 0.5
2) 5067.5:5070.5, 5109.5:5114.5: 0.3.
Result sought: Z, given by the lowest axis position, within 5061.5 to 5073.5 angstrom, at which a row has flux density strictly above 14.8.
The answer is 5062 angstrom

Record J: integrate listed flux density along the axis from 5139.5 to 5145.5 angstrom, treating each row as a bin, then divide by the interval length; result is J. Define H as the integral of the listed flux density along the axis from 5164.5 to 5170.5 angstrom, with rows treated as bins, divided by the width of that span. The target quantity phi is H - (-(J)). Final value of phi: 27.9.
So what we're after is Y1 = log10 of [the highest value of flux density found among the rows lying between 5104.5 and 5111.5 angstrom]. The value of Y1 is 1.230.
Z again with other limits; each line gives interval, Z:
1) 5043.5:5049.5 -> 5044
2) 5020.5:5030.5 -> 5021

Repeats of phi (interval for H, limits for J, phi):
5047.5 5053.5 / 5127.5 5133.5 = 28.3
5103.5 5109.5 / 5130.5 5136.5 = 29.3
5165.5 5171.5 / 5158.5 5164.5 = 28.1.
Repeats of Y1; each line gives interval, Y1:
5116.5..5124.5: 1.210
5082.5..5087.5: 1.228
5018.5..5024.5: 1.193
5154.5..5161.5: 1.204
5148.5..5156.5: 1.199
